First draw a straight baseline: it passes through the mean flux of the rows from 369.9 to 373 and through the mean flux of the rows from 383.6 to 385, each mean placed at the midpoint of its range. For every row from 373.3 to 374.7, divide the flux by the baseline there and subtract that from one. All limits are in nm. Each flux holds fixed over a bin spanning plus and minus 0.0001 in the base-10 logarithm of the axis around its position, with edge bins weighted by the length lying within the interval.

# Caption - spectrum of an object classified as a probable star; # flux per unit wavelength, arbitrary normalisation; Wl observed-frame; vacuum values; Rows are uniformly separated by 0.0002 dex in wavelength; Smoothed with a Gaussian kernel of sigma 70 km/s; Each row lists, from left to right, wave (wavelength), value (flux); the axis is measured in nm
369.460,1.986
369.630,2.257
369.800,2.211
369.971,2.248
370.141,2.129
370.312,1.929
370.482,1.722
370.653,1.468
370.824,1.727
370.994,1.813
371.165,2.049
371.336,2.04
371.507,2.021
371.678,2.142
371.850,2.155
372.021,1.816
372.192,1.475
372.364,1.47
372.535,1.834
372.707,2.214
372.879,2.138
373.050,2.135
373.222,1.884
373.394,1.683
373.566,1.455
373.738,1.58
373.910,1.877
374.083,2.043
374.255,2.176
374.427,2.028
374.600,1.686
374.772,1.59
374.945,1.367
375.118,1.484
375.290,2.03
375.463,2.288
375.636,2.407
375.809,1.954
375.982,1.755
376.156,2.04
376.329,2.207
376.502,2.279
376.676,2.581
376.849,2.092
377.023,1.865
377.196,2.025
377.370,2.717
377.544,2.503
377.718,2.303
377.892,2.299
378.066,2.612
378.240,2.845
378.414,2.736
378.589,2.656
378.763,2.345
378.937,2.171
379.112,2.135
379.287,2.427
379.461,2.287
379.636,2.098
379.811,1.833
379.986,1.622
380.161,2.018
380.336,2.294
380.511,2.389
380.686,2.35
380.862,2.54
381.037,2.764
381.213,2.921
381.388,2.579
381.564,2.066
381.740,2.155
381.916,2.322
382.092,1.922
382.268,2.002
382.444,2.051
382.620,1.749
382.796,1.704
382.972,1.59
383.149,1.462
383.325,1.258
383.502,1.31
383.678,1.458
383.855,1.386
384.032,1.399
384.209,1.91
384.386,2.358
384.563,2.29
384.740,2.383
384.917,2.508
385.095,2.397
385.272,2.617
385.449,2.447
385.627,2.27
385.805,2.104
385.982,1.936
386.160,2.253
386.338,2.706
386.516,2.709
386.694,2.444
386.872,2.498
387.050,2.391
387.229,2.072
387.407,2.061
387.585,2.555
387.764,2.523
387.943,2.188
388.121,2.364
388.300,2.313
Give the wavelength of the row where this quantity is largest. 373.566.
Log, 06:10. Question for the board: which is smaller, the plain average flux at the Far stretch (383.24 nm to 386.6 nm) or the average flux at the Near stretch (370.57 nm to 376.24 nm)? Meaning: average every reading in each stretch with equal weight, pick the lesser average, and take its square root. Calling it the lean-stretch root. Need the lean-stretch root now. 1.369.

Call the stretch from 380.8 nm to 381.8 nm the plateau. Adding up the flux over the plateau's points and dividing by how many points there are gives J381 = 2.5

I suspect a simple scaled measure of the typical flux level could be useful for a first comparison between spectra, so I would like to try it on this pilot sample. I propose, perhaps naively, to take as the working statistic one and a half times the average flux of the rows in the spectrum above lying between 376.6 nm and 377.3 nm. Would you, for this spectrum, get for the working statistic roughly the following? 3.2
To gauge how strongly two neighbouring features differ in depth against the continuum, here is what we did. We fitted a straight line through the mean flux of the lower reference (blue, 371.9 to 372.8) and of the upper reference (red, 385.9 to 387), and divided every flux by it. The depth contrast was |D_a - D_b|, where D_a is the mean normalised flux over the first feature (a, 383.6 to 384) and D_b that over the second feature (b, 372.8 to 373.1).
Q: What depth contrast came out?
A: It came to 0.57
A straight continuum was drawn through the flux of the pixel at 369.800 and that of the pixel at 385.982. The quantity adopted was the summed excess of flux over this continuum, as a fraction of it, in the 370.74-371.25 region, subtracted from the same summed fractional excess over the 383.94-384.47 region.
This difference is 0.3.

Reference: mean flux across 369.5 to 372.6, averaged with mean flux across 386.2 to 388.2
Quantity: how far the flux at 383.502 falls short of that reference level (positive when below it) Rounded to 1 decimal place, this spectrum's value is 0.9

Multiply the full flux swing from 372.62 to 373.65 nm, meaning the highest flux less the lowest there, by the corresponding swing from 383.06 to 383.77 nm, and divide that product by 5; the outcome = 0.031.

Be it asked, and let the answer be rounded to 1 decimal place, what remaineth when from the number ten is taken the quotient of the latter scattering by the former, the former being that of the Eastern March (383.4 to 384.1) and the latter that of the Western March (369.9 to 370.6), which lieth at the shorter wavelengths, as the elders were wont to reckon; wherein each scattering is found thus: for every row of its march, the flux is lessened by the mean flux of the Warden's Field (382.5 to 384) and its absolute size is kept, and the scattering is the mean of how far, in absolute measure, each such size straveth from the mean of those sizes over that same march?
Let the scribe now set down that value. 5.5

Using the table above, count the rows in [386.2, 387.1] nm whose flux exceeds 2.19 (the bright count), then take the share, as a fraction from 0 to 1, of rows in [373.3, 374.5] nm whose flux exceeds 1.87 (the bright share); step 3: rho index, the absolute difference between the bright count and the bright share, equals 4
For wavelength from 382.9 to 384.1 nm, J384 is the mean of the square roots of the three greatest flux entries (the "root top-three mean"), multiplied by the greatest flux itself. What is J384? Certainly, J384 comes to 1.9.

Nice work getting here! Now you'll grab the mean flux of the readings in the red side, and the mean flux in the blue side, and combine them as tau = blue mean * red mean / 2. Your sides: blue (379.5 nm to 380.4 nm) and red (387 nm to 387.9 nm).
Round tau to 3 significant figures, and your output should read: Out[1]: 2.29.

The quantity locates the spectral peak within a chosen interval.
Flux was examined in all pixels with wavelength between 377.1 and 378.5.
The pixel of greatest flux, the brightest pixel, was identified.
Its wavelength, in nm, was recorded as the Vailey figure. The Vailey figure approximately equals 378.240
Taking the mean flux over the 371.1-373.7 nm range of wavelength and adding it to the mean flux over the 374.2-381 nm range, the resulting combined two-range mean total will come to 4.08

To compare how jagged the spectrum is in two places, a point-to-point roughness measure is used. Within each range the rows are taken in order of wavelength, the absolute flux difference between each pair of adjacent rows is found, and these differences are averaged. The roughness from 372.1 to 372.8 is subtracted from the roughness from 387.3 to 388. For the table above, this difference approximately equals 0.04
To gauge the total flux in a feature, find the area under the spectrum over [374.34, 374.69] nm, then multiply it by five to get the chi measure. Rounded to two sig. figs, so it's 3.2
